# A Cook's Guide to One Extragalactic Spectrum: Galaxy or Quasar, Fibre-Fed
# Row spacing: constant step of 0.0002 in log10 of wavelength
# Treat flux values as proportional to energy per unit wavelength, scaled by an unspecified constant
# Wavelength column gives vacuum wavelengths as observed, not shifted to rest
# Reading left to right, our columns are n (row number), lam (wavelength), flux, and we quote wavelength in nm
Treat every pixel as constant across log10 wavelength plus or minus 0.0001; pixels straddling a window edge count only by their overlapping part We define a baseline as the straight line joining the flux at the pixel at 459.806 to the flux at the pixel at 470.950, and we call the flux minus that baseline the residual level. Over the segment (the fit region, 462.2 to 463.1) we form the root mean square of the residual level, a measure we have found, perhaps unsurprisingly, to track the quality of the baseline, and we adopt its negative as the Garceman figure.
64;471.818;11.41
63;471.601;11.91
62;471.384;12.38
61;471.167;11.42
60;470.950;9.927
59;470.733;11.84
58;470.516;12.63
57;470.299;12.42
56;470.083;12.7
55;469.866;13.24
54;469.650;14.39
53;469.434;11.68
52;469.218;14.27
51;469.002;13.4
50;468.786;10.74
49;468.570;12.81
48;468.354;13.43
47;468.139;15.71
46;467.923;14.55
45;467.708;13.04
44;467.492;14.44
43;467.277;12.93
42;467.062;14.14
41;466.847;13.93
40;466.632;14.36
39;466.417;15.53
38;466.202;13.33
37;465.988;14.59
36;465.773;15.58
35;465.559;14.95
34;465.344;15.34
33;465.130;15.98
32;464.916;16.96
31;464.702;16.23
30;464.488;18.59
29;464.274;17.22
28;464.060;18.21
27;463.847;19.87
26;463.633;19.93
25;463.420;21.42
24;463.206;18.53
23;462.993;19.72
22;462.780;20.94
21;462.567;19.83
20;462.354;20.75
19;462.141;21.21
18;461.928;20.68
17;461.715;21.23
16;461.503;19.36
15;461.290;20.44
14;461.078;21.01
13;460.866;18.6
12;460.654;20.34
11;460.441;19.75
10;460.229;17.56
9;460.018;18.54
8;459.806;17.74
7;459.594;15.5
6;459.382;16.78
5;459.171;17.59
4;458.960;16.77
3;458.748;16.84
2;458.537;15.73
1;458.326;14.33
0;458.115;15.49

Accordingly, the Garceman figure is -4.61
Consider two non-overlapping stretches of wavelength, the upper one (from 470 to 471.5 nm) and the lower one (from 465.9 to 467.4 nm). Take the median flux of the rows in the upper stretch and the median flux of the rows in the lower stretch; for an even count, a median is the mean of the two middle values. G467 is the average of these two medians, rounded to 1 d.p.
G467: 13.3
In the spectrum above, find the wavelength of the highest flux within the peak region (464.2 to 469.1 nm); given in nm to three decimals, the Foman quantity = 464.488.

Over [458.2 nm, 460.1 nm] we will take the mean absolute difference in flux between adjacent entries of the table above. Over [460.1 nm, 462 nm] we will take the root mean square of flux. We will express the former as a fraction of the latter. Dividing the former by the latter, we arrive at 0.054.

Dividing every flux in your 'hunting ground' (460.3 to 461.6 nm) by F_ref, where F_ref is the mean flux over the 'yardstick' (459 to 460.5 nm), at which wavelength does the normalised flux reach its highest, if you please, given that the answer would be 461.078 nm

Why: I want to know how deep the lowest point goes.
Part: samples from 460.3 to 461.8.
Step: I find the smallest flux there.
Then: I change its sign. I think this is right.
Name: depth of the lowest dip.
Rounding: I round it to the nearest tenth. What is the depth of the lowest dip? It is -18.6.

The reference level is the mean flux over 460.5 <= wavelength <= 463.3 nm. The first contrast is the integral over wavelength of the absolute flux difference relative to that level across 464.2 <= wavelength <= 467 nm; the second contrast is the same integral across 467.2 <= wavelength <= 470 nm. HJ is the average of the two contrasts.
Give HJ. 16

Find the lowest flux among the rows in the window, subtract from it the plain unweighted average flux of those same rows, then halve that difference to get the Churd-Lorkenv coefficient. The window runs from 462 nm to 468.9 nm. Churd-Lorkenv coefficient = -2.8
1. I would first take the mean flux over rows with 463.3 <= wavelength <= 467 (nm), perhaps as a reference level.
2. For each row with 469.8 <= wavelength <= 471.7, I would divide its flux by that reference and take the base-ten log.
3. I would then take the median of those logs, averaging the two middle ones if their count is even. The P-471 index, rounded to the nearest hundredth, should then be -0.13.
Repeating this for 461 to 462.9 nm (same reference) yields 0.10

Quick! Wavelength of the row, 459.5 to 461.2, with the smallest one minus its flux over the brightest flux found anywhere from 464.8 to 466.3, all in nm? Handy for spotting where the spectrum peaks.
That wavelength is 461.078 nm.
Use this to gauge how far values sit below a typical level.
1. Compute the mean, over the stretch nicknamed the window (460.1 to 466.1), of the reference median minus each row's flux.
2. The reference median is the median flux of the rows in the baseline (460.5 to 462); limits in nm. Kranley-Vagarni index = 1.7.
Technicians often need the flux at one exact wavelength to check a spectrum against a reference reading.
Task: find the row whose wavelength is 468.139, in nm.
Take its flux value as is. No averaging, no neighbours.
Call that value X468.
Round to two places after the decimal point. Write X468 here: 15.71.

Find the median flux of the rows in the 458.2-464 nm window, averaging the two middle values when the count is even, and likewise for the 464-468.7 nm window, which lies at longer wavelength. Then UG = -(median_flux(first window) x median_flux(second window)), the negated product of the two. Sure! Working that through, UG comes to -291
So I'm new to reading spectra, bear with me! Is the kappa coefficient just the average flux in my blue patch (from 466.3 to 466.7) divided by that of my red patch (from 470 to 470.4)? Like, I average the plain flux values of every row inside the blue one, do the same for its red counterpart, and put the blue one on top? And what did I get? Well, 1.19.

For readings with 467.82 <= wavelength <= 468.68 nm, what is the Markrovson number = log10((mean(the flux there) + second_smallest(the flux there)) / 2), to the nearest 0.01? 1.14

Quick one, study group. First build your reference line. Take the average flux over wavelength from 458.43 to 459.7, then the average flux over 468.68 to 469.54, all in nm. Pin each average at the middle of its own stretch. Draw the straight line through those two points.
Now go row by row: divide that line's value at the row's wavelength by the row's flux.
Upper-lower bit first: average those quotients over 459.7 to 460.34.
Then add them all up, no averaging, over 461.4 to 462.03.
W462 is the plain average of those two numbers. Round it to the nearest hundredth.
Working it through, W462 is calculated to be 1.59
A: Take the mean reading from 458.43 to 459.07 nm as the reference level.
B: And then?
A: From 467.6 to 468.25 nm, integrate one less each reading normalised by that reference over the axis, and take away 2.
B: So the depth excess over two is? -1.92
